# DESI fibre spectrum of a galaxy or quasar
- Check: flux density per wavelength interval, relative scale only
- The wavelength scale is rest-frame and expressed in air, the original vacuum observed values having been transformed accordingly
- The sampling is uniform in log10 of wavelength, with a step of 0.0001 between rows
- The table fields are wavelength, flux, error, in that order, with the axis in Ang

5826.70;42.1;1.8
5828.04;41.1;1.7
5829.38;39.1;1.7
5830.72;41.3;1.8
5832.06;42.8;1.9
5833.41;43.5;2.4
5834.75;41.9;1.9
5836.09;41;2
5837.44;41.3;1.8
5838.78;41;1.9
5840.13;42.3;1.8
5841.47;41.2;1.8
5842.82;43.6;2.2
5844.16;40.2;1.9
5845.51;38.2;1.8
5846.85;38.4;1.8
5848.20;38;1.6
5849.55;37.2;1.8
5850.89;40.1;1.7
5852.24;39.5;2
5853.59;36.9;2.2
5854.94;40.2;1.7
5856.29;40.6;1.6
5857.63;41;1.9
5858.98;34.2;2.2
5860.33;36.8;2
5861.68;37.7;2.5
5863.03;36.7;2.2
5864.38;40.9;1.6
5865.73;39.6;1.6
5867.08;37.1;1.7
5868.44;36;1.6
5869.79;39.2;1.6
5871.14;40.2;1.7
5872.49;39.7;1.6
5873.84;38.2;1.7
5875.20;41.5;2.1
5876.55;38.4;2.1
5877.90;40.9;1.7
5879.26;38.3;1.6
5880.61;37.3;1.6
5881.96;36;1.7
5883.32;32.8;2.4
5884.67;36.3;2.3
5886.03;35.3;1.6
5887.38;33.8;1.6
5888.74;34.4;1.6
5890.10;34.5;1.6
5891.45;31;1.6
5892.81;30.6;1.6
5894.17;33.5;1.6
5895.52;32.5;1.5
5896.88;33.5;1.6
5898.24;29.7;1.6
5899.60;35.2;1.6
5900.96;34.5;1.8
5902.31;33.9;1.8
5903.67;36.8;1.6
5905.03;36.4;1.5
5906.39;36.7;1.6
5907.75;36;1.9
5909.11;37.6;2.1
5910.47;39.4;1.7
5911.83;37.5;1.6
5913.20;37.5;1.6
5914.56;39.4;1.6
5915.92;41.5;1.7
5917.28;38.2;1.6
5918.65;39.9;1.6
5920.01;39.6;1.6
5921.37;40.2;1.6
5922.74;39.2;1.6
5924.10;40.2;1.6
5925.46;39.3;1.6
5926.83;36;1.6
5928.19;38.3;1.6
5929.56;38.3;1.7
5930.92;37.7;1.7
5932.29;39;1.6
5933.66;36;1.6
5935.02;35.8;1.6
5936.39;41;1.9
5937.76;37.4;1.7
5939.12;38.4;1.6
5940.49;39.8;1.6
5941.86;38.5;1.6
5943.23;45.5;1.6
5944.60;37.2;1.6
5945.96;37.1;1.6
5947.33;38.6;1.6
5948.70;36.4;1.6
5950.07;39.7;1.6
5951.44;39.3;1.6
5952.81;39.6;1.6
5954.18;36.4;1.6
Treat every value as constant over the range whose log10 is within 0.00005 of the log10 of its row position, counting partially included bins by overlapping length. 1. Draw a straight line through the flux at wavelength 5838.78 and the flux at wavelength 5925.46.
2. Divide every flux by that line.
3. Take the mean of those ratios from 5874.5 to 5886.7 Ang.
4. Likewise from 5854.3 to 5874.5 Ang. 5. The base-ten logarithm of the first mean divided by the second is -0.01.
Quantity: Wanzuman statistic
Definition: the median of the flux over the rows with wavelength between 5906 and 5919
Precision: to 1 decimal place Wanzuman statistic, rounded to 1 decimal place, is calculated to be 37.9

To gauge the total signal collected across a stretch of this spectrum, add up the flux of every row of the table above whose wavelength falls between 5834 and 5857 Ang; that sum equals 682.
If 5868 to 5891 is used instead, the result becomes 633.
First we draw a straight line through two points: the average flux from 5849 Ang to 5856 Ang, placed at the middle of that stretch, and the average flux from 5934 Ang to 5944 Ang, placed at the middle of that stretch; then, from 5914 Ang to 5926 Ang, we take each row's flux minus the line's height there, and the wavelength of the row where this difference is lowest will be 5917.28 Ang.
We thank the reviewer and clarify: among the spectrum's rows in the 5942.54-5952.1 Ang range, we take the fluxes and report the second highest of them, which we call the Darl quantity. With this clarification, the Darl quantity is 39.7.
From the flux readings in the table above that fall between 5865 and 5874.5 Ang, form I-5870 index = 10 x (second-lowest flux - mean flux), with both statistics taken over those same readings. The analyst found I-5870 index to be -15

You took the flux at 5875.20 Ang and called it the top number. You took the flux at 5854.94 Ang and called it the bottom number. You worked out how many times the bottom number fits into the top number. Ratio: 1.03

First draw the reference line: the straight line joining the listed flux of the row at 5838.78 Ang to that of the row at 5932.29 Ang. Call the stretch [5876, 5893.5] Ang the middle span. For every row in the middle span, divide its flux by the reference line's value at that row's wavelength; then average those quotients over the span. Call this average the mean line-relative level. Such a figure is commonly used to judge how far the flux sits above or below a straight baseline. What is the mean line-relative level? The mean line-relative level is 0.88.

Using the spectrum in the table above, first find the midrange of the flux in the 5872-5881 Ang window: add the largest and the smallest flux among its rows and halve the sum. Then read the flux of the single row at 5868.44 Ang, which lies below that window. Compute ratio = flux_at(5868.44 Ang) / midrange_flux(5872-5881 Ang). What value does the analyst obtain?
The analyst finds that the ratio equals 0.91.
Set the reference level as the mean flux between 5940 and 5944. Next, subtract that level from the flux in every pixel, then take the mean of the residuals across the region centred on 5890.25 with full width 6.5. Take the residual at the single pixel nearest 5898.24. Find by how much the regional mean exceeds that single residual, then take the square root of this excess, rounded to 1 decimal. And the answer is 1.8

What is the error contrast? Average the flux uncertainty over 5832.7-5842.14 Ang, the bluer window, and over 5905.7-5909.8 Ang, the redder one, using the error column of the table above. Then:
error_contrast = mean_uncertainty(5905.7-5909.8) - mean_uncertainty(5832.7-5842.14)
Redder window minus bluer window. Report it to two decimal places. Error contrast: -0.08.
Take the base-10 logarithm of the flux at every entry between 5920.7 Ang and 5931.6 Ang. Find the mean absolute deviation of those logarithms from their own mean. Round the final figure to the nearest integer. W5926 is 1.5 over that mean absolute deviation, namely 124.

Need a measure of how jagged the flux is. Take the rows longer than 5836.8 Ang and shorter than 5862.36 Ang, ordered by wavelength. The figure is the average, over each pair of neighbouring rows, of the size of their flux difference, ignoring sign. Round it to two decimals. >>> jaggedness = 1.80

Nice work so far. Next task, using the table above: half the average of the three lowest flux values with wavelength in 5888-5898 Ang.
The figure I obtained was 15.7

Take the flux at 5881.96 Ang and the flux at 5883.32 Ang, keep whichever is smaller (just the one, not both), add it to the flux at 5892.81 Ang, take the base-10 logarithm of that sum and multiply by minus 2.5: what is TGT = -4.51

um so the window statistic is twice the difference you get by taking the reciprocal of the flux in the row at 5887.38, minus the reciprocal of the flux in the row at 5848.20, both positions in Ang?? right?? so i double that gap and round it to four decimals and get 0.0065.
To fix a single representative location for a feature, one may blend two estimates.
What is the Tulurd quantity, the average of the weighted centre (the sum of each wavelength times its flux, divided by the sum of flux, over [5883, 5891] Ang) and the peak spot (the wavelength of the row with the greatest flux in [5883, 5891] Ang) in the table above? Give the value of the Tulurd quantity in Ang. 5885.7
